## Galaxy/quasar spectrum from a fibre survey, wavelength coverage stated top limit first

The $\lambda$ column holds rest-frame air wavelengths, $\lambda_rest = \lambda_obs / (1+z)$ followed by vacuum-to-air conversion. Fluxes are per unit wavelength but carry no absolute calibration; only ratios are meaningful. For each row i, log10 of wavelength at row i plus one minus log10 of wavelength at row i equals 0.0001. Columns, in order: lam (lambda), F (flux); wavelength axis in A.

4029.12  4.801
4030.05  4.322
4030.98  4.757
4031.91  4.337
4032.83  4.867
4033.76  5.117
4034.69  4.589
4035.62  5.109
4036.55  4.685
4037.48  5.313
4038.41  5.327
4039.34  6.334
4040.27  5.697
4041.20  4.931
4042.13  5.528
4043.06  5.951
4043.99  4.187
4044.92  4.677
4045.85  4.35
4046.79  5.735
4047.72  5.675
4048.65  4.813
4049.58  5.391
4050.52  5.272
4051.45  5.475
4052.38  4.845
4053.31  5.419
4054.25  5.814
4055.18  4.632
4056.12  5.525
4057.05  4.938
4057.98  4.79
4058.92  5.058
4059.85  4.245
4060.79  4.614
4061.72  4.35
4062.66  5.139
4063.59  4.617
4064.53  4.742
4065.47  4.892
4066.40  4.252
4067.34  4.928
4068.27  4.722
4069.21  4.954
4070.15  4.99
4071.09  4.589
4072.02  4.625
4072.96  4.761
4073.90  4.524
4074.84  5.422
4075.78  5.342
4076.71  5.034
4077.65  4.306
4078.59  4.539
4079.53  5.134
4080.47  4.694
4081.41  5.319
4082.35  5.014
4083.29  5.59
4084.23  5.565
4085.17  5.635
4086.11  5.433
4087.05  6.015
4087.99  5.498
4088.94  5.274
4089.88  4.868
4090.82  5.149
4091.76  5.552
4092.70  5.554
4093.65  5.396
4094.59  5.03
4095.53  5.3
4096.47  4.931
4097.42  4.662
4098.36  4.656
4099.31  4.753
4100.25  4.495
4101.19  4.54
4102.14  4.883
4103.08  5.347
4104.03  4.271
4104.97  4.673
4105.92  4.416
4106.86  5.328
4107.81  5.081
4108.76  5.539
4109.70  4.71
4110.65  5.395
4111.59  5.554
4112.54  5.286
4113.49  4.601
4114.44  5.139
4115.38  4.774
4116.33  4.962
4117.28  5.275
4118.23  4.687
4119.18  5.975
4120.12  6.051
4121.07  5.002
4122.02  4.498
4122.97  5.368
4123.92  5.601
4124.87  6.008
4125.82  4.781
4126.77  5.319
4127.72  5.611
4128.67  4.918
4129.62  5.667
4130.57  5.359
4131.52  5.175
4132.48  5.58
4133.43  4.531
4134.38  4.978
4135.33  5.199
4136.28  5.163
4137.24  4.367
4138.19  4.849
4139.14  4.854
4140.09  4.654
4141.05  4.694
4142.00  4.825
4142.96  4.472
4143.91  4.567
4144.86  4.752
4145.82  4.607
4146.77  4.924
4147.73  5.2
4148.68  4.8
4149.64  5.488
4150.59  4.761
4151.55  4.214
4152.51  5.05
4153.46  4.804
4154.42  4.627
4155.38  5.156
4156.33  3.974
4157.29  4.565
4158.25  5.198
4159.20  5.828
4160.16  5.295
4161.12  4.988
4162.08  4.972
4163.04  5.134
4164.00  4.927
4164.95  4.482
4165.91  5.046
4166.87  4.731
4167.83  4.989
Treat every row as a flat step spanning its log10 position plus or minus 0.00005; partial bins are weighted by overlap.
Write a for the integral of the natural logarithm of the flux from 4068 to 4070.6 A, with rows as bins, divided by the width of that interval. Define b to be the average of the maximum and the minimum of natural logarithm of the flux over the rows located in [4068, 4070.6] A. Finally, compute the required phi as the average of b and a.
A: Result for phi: 1.58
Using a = 1.59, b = 1.58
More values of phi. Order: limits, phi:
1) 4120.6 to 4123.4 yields 1.59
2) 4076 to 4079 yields 1.54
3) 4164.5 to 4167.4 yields 1.56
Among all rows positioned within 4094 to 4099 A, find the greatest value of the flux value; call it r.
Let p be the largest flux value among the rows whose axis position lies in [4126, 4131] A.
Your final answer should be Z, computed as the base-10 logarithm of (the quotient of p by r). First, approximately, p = 5.667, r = 5.3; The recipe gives 0.03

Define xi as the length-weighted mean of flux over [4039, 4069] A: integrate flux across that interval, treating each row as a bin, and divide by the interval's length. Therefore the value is 5.0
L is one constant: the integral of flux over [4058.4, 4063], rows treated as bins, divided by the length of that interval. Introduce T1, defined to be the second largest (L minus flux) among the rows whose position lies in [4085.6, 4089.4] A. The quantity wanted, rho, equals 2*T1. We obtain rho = -1.54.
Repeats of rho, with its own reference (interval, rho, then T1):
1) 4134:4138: -0.63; -0.31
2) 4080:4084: -0.70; -0.35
